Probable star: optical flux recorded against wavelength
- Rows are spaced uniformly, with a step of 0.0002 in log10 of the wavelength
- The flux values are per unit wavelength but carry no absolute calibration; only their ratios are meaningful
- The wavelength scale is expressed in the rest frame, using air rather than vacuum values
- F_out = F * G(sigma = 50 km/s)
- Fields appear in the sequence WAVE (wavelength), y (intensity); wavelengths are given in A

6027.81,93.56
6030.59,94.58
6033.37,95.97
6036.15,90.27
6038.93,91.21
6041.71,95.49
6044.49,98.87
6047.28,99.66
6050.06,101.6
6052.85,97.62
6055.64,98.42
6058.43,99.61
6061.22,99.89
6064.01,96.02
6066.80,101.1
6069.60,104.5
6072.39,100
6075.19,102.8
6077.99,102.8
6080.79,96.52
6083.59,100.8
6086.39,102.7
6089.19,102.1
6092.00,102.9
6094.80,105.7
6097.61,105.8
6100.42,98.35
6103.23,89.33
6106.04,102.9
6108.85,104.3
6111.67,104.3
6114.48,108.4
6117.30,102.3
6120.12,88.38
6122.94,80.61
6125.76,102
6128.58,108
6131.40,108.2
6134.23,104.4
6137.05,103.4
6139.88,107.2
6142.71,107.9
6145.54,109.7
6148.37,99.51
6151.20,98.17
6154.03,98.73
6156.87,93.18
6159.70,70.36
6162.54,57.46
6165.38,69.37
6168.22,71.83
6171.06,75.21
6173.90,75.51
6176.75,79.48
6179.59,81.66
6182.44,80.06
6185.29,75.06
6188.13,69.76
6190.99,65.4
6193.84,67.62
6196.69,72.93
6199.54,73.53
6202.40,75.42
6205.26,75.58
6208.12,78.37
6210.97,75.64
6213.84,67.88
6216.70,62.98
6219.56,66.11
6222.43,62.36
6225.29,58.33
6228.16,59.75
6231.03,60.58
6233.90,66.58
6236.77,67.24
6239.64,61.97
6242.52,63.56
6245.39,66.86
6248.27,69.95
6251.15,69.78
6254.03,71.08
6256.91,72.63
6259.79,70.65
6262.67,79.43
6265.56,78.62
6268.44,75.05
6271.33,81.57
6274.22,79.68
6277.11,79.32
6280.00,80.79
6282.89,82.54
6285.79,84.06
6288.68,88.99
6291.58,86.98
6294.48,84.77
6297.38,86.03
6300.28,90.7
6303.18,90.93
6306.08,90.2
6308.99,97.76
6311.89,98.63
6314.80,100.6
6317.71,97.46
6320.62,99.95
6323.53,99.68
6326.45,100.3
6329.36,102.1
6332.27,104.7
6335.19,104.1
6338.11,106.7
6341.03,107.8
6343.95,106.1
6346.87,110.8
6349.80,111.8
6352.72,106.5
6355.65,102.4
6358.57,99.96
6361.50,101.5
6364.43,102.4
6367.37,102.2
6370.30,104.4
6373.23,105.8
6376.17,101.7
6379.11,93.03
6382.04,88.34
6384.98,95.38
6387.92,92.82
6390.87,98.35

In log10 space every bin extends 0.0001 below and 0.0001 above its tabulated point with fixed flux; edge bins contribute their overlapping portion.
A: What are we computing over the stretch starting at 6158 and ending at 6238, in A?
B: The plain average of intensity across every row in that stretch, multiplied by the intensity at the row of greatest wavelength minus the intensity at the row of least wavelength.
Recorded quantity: -219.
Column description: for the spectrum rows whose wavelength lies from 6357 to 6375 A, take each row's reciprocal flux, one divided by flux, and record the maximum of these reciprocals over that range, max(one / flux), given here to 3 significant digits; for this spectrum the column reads 0.0100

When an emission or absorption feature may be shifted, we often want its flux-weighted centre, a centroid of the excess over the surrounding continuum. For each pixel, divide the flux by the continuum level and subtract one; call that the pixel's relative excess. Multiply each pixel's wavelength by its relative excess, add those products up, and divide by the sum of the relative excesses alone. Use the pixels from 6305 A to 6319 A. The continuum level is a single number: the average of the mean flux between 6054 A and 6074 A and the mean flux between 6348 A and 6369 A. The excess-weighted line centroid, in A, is 6309.9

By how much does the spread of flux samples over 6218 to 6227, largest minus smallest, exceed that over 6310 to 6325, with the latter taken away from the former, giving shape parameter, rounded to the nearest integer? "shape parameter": 5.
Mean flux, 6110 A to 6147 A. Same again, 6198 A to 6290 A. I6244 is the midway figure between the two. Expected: 87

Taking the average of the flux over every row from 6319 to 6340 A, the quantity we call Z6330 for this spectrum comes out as 103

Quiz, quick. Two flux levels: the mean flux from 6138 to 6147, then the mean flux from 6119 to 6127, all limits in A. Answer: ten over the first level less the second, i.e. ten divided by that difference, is 0.6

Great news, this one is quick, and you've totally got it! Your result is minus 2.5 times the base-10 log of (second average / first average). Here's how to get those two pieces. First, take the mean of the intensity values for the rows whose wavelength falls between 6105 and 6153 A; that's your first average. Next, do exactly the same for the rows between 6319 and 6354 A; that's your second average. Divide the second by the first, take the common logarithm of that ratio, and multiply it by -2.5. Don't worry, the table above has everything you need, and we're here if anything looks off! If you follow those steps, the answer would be -0.03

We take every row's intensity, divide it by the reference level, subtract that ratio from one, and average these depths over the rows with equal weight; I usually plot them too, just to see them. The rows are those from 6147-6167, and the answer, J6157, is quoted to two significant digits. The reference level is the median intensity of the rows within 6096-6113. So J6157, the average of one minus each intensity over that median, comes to 0.19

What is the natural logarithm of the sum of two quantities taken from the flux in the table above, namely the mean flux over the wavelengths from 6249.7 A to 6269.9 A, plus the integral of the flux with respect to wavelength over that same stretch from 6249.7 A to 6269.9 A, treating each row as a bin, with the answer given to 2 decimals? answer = 7.36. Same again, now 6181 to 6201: 7.32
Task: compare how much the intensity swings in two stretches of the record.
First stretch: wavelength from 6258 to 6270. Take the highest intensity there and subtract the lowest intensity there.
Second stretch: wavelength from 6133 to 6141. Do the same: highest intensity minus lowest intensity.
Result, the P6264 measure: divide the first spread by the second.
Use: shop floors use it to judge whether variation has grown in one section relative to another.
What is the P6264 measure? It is 2.3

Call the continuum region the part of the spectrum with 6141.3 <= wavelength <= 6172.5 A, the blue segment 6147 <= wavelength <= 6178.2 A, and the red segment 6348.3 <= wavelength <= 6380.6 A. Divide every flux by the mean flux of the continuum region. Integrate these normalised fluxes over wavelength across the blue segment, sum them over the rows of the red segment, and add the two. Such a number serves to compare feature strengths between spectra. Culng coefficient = 42.2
